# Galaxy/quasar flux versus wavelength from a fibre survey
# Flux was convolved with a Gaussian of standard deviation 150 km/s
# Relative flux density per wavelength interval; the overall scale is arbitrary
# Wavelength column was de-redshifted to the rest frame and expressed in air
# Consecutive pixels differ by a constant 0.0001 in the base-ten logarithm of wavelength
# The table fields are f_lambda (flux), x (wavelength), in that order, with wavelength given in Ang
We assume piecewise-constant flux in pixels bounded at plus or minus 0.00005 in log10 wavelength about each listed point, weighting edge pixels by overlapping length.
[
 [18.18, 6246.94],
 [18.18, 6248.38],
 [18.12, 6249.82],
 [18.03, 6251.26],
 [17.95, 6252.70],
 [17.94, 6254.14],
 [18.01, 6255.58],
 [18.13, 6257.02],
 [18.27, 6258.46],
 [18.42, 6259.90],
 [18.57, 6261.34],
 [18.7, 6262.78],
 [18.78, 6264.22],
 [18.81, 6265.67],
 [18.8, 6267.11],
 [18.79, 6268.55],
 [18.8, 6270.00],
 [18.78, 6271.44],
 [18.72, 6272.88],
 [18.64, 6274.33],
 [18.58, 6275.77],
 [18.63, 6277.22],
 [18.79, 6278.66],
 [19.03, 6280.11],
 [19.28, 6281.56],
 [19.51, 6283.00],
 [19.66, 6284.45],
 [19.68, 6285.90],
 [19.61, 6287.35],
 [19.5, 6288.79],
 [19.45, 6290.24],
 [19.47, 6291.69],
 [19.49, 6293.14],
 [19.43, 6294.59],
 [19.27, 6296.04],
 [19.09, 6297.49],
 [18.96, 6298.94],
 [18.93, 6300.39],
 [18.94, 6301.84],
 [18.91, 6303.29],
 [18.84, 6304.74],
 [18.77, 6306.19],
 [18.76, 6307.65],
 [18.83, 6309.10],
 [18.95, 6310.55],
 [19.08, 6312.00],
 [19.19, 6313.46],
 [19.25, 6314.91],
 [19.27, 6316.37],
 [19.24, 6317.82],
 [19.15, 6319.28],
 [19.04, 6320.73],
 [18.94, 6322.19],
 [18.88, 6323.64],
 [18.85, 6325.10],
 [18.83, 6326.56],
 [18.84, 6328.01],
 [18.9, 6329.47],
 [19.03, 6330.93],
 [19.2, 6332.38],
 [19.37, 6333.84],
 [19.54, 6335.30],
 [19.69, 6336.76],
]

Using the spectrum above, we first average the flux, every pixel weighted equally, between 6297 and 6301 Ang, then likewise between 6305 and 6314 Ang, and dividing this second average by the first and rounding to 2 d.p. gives 1.00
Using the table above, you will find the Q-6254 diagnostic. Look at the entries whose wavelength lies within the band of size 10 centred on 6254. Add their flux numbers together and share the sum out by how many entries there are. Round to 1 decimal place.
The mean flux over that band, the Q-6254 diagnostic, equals 18.1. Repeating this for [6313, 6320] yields 19.2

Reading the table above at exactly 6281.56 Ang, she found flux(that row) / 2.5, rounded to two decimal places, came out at 7.71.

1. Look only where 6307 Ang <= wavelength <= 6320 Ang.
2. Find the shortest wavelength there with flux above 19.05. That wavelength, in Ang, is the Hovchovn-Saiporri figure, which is 6312.00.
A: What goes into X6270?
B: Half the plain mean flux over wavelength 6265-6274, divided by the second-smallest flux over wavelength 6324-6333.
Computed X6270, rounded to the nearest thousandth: 0.498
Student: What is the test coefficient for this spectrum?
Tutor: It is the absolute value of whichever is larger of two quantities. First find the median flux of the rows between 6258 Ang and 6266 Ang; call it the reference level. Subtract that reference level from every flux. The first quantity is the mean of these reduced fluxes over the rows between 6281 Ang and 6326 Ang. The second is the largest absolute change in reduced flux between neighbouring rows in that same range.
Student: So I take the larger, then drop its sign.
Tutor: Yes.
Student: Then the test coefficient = 0.53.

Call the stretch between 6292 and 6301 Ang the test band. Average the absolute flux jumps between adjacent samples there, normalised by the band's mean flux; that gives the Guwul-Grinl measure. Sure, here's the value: 0.006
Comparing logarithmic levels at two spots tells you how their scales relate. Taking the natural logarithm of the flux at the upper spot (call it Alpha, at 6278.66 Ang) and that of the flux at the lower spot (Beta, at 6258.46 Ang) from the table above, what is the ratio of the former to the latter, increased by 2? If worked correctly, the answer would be 3.01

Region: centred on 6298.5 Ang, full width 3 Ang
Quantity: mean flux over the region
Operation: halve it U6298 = 9.51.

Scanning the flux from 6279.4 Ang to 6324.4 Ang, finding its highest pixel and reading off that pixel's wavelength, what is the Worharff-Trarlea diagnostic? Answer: 6285.90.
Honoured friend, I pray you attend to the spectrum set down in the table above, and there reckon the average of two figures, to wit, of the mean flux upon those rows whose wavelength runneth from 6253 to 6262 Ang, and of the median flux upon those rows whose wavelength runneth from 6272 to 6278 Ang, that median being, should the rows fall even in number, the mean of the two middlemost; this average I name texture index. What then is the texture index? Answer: 18.4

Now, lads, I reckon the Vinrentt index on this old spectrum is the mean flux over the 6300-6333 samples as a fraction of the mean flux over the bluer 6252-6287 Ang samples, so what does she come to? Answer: 1.01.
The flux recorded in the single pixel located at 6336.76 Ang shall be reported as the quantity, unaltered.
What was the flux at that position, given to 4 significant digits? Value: 19.69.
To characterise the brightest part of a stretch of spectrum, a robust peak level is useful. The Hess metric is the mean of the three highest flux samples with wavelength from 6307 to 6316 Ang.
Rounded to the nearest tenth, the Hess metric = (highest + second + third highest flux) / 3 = 19.2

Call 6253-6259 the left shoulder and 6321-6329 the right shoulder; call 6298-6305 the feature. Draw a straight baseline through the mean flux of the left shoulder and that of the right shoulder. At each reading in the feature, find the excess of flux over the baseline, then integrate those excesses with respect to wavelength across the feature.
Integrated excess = 2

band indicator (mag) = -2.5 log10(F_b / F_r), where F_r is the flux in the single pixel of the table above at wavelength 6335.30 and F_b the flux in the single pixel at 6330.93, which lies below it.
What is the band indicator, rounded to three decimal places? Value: 0.029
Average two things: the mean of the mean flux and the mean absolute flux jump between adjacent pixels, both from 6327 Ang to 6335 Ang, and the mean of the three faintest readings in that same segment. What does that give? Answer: 14.3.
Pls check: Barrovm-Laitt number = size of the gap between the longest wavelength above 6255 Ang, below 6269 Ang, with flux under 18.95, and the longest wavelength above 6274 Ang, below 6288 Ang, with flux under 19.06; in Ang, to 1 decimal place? 11.6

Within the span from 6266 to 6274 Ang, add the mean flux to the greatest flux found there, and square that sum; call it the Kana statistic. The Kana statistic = 1412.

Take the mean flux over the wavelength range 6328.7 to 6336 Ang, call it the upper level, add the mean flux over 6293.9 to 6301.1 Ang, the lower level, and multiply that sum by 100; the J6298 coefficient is 3834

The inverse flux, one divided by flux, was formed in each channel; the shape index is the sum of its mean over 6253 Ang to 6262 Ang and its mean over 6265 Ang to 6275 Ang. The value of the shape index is 0.108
